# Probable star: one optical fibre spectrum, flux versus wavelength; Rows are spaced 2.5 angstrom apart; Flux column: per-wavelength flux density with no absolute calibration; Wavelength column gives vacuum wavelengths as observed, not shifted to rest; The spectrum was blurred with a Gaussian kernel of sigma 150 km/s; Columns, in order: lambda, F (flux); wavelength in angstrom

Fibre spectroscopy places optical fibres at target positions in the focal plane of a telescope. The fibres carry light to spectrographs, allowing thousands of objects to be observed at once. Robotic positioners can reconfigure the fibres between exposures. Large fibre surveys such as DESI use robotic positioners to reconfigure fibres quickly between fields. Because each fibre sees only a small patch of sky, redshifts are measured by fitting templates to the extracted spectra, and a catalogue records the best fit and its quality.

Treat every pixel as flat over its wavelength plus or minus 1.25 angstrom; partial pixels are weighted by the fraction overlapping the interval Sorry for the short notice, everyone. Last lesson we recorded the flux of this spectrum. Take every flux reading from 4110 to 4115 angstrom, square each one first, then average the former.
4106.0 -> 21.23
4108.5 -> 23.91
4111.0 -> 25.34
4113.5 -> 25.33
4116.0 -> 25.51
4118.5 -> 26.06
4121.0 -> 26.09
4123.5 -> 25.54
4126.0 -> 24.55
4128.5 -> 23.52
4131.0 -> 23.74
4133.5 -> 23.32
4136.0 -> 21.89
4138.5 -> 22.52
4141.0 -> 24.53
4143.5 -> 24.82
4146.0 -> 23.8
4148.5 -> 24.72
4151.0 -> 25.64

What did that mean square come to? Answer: 642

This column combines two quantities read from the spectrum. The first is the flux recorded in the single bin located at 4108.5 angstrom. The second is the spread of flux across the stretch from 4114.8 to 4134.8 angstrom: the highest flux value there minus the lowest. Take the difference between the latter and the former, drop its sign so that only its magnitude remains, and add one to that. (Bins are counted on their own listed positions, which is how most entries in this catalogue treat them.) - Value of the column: 22.1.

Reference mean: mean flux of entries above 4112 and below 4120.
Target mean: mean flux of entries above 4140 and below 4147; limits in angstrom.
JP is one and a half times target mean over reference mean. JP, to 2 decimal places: 1.43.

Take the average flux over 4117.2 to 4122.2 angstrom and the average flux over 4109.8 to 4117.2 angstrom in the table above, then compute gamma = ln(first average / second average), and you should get 0.026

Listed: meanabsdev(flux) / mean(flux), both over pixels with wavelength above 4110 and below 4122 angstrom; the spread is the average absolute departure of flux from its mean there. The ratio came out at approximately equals 0.0127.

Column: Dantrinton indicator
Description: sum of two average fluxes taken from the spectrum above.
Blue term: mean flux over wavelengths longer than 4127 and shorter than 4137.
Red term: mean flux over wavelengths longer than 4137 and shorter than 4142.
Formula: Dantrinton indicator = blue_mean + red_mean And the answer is 46.6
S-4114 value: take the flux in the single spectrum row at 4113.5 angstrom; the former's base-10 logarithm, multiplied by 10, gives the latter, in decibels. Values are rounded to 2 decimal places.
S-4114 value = 14.04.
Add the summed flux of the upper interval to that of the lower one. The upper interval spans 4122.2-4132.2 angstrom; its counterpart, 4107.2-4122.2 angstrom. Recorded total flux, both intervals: 250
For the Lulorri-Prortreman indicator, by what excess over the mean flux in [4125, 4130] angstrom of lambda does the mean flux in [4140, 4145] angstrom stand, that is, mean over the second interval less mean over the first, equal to 0.6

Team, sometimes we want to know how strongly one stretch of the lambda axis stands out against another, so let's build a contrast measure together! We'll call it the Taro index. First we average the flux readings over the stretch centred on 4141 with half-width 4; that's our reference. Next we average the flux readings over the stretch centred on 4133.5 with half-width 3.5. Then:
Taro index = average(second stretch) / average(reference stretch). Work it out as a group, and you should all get 0.96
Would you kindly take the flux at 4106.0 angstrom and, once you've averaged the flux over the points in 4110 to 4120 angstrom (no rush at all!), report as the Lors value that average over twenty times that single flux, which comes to 0.060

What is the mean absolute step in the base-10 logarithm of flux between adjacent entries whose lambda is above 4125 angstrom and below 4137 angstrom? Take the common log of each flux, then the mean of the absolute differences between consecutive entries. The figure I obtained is 0.014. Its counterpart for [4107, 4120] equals 0.009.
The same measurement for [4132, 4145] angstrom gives 0.021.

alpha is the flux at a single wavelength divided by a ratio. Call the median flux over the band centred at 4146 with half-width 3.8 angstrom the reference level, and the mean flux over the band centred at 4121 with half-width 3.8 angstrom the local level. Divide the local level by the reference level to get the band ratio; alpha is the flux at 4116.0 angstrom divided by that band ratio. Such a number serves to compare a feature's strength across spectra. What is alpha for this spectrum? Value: 24.4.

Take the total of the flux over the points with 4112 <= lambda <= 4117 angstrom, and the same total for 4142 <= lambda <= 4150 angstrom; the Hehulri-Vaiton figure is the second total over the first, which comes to 1.4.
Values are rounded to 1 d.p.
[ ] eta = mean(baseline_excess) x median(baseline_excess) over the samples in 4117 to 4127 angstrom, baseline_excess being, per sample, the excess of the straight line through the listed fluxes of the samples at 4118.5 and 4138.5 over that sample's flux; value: 0.0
